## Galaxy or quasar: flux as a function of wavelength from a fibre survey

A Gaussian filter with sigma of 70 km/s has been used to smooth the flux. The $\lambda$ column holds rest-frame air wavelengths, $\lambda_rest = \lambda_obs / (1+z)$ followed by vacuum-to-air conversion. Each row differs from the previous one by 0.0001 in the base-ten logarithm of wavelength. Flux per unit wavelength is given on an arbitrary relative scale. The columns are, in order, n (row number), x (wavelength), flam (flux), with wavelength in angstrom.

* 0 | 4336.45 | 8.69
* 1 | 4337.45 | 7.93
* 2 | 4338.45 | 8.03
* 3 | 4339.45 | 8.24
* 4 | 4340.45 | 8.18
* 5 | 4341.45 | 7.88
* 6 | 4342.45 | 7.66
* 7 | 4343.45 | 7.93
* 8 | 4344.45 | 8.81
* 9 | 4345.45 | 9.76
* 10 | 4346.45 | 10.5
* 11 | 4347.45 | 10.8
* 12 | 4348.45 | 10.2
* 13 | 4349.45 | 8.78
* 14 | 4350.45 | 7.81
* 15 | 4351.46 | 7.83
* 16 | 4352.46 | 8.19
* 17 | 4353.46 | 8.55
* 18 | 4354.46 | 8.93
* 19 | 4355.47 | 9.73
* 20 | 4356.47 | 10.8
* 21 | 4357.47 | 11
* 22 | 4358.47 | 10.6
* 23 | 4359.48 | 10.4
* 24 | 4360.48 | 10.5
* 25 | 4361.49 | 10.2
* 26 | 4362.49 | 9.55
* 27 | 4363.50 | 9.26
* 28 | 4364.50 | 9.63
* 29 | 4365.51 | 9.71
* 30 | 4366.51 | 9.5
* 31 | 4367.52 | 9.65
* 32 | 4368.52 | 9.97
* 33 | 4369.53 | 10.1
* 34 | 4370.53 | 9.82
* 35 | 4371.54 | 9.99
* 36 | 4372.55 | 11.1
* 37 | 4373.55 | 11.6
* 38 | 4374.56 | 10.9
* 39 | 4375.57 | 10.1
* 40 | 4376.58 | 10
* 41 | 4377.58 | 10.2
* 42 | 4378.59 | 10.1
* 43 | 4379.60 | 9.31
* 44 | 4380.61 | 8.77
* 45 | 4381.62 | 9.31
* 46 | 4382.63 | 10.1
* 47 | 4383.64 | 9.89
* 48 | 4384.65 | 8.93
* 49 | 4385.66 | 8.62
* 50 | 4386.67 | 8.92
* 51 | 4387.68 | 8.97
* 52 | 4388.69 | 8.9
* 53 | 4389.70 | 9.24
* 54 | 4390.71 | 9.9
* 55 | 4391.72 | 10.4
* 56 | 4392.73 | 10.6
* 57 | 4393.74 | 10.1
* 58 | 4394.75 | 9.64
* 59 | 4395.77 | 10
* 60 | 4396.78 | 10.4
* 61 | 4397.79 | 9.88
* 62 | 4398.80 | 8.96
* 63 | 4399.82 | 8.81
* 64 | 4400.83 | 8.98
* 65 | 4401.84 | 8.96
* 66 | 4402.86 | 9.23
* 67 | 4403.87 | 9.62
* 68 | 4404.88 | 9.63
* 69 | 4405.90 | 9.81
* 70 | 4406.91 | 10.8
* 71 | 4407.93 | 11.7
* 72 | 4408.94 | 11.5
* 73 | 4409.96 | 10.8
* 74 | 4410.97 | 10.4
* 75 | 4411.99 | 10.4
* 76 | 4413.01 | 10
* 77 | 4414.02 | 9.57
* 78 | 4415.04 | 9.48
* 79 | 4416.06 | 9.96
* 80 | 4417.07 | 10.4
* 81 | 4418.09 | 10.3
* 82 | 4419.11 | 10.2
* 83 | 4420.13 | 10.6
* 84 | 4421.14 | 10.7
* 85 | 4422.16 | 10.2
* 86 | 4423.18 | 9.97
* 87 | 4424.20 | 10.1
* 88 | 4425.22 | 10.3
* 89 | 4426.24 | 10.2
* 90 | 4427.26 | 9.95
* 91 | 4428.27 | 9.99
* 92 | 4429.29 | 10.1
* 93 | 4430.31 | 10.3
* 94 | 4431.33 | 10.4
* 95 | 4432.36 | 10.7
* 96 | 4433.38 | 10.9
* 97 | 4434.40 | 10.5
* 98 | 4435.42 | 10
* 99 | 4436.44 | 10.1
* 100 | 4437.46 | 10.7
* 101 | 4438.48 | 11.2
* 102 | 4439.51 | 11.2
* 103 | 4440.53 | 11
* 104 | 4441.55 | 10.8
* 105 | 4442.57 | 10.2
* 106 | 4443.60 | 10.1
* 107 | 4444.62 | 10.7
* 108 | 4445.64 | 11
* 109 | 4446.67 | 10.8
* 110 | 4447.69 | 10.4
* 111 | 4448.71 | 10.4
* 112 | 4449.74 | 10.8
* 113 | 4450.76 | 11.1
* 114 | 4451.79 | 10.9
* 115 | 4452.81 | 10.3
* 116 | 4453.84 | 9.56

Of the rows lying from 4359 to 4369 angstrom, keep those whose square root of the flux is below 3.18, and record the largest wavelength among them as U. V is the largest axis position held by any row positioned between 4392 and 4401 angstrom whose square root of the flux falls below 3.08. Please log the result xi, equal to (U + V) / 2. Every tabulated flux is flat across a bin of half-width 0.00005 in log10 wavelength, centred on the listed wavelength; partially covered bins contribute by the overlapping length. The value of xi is 4384.7 angstrom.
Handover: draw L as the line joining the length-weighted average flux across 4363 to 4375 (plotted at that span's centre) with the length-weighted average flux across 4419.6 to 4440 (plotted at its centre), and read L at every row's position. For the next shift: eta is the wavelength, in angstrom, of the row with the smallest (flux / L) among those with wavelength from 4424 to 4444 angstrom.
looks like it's 4427.26 angstrom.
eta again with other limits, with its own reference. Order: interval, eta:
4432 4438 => 4435.42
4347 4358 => 4350.45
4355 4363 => 4362.49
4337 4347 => 4342.45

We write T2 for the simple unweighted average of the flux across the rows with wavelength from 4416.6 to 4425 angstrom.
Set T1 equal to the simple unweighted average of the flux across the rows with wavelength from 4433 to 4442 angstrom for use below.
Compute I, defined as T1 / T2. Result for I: 1.04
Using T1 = 10.7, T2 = 10.3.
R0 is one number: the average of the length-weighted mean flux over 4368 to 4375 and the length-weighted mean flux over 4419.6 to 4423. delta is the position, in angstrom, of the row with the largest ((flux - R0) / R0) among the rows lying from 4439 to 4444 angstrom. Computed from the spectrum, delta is 4439.51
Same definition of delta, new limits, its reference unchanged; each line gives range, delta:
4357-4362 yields 4357.47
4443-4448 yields 4445.64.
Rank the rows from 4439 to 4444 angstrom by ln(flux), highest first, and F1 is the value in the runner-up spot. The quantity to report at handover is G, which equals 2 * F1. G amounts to 4.80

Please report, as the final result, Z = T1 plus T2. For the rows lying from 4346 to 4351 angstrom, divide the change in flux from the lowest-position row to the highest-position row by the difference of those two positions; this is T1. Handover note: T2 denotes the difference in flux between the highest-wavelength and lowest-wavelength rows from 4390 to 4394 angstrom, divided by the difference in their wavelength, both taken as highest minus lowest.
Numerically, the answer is -0.6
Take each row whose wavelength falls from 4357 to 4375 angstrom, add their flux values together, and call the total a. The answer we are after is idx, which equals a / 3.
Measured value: 61.2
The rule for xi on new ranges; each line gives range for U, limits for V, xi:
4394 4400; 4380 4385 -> 4392.2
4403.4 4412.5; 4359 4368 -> 4384.7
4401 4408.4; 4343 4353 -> 4379.2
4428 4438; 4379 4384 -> 4409.0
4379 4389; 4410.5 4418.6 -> 4401.9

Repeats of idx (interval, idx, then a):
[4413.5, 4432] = 60.9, 183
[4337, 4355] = 52.0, 156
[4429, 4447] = 63.6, 191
